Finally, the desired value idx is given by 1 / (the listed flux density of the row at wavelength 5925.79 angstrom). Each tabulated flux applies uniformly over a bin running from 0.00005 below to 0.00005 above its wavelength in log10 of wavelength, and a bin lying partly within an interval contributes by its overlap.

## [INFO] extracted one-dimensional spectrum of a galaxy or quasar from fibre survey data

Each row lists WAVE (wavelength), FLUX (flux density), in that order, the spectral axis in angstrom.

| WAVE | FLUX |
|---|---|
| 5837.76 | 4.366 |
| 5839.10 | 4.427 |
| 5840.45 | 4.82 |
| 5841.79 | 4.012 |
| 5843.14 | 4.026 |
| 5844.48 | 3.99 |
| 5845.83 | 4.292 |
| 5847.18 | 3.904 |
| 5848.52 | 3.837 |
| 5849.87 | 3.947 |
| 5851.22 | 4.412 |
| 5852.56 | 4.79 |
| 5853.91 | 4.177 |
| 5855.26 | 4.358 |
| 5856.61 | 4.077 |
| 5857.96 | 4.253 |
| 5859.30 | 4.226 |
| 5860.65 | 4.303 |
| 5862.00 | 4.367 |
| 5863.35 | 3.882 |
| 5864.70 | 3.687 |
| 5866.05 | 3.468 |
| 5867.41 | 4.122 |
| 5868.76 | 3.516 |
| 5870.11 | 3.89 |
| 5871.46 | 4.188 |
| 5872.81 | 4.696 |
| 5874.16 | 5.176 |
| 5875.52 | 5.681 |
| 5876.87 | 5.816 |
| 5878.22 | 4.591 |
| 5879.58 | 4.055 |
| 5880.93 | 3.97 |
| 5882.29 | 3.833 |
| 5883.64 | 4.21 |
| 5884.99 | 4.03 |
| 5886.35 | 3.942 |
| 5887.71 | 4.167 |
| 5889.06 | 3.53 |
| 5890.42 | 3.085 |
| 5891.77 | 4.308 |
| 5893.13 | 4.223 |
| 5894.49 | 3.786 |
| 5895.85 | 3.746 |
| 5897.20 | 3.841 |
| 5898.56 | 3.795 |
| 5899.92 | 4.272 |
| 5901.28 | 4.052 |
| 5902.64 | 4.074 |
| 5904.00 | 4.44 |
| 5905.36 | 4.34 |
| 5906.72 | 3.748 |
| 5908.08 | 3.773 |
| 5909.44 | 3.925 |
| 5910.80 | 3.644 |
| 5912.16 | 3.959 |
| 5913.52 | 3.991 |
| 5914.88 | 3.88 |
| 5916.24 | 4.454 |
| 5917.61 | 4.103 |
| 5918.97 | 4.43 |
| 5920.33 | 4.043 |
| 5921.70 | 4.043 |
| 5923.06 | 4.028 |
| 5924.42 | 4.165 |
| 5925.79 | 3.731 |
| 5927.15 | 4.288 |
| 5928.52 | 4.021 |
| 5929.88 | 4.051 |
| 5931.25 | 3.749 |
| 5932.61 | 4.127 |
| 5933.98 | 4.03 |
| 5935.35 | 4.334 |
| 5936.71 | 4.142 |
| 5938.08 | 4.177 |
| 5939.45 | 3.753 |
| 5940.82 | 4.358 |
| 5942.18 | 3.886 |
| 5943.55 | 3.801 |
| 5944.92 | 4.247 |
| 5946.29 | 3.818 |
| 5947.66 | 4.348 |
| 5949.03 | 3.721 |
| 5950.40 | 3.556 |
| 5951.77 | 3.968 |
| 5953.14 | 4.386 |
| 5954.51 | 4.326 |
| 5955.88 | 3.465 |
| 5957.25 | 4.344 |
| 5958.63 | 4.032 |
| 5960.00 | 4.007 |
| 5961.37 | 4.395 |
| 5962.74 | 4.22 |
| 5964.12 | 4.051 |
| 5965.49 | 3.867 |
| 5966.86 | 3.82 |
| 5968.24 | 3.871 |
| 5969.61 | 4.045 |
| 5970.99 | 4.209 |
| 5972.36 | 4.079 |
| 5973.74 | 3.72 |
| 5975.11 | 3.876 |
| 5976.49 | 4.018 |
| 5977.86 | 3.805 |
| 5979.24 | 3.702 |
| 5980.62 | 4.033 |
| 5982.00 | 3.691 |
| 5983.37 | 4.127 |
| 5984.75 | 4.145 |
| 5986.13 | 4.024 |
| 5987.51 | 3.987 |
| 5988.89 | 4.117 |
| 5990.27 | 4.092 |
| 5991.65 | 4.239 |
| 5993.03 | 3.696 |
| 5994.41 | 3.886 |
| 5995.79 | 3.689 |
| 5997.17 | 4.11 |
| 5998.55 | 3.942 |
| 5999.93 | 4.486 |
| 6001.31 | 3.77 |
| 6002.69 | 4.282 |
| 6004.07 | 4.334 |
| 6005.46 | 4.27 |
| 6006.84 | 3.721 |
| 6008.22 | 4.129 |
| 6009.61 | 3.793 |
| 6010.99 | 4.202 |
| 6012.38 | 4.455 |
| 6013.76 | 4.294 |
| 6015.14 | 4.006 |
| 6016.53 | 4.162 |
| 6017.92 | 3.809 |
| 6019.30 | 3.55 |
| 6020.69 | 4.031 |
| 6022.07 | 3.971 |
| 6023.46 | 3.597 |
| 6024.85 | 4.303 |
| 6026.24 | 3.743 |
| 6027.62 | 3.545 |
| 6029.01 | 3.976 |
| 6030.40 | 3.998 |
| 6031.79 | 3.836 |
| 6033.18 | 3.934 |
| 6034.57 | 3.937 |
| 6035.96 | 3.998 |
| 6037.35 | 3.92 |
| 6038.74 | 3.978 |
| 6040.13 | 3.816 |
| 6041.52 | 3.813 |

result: 0.27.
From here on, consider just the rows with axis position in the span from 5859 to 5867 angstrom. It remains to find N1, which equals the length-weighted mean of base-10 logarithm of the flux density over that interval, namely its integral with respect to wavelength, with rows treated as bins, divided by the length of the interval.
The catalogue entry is 0.598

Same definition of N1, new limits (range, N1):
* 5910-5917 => 0.600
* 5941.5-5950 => 0.596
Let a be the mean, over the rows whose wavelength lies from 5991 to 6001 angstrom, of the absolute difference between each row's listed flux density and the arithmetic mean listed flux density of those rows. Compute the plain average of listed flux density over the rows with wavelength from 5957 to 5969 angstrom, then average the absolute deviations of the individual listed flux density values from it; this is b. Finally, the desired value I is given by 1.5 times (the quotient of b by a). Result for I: 1.1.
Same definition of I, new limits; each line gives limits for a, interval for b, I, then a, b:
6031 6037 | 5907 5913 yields 3.9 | 0.05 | 0.12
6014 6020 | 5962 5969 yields 1.0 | 0.20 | 0.14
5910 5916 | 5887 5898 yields 4.0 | 0.11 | 0.30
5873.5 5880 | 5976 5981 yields 0.3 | 0.59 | 0.14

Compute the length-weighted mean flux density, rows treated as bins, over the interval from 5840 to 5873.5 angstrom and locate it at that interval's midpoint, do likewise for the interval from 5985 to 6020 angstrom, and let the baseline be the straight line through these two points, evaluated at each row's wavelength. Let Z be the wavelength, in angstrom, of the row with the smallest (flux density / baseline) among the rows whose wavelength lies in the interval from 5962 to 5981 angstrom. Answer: 5979.24 angstrom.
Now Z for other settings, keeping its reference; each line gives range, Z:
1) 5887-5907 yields 5890.42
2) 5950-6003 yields 5955.88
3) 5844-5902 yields 5890.42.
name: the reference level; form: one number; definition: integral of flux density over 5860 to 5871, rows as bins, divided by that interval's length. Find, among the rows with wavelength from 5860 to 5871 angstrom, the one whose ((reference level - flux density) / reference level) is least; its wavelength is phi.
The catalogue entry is 5862.00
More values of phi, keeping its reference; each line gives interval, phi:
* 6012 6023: 6012.38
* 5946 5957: 5953.14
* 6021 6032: 6024.85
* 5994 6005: 5999.93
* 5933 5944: 5940.82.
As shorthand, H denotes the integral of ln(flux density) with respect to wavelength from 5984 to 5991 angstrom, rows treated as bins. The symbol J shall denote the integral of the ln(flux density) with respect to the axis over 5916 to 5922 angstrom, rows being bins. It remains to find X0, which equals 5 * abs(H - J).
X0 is 6.1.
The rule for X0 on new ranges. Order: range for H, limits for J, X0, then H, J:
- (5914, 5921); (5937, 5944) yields 1.5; 10.0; 9.7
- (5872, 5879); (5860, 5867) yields 9.3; 11.4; 9.6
